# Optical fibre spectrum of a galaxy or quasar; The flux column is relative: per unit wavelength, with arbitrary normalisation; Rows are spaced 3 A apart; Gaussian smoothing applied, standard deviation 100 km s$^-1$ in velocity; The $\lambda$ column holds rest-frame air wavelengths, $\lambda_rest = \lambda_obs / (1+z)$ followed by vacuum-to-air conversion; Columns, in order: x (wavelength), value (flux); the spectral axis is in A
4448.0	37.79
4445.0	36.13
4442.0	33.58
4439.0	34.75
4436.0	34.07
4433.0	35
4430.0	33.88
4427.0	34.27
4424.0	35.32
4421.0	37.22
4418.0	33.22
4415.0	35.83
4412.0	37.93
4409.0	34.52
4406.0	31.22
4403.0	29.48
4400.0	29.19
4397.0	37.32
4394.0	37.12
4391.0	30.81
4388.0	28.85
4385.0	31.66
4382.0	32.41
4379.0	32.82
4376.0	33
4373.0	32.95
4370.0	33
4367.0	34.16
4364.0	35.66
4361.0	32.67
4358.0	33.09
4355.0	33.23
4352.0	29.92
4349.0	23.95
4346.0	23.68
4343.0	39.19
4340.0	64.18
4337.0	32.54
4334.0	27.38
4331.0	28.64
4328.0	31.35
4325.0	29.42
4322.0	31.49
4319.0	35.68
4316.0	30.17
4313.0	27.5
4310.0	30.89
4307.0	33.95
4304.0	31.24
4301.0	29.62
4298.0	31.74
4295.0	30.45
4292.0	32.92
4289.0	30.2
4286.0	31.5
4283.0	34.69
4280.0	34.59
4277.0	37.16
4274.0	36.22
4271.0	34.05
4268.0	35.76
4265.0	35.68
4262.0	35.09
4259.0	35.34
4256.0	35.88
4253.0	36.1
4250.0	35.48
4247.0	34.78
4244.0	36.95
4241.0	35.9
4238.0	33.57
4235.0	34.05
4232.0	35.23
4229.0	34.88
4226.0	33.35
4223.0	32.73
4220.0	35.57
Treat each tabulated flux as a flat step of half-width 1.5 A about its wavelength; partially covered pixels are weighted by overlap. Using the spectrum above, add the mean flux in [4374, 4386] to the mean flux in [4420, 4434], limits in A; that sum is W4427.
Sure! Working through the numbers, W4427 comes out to 67.6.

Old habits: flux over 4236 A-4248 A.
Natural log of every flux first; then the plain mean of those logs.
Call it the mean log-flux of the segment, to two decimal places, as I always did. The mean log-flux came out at 3.56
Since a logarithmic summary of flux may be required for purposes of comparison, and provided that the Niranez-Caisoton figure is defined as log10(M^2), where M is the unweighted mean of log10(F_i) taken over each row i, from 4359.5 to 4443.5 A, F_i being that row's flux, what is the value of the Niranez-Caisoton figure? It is 0.367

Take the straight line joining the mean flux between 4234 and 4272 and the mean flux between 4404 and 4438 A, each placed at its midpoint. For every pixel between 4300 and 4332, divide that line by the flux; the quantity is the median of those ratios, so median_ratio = 1.14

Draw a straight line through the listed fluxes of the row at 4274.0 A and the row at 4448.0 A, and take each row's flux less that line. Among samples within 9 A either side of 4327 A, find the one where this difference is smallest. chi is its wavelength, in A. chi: 4334.0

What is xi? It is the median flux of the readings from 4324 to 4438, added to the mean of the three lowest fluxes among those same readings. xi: 58.0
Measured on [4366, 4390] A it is 63.9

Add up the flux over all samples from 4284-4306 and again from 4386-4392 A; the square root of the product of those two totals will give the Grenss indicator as 114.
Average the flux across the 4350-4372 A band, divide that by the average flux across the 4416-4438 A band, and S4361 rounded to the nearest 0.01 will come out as 0.95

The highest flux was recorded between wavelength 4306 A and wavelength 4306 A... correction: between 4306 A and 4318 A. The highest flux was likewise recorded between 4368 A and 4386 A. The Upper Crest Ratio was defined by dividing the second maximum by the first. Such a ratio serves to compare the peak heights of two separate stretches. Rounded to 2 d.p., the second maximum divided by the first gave 0.97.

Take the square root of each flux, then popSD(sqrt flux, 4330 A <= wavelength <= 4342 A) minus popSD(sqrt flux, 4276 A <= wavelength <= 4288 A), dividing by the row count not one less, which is 0.96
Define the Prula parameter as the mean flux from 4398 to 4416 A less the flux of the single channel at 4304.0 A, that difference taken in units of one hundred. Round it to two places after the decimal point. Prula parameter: 0.02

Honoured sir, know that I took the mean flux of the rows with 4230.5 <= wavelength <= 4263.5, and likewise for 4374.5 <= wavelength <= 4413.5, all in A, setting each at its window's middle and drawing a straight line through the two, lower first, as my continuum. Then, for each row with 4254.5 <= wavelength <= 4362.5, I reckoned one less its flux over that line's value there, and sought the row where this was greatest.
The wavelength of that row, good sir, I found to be 4346.0 A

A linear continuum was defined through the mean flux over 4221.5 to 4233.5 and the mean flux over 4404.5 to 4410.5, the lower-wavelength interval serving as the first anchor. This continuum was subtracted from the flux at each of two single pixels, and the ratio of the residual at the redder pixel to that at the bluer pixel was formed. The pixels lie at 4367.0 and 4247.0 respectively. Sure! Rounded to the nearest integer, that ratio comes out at 1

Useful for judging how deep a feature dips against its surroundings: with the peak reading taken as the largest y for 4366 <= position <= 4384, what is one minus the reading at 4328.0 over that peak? 0.08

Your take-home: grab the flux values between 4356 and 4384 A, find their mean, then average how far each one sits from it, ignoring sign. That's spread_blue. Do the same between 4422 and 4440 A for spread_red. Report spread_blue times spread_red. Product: 0.3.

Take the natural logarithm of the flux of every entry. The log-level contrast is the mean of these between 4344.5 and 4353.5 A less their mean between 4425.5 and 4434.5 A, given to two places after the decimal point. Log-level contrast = -0.29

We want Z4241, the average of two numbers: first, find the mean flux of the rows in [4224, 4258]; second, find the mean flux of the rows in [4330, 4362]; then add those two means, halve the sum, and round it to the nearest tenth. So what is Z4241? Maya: 34.3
